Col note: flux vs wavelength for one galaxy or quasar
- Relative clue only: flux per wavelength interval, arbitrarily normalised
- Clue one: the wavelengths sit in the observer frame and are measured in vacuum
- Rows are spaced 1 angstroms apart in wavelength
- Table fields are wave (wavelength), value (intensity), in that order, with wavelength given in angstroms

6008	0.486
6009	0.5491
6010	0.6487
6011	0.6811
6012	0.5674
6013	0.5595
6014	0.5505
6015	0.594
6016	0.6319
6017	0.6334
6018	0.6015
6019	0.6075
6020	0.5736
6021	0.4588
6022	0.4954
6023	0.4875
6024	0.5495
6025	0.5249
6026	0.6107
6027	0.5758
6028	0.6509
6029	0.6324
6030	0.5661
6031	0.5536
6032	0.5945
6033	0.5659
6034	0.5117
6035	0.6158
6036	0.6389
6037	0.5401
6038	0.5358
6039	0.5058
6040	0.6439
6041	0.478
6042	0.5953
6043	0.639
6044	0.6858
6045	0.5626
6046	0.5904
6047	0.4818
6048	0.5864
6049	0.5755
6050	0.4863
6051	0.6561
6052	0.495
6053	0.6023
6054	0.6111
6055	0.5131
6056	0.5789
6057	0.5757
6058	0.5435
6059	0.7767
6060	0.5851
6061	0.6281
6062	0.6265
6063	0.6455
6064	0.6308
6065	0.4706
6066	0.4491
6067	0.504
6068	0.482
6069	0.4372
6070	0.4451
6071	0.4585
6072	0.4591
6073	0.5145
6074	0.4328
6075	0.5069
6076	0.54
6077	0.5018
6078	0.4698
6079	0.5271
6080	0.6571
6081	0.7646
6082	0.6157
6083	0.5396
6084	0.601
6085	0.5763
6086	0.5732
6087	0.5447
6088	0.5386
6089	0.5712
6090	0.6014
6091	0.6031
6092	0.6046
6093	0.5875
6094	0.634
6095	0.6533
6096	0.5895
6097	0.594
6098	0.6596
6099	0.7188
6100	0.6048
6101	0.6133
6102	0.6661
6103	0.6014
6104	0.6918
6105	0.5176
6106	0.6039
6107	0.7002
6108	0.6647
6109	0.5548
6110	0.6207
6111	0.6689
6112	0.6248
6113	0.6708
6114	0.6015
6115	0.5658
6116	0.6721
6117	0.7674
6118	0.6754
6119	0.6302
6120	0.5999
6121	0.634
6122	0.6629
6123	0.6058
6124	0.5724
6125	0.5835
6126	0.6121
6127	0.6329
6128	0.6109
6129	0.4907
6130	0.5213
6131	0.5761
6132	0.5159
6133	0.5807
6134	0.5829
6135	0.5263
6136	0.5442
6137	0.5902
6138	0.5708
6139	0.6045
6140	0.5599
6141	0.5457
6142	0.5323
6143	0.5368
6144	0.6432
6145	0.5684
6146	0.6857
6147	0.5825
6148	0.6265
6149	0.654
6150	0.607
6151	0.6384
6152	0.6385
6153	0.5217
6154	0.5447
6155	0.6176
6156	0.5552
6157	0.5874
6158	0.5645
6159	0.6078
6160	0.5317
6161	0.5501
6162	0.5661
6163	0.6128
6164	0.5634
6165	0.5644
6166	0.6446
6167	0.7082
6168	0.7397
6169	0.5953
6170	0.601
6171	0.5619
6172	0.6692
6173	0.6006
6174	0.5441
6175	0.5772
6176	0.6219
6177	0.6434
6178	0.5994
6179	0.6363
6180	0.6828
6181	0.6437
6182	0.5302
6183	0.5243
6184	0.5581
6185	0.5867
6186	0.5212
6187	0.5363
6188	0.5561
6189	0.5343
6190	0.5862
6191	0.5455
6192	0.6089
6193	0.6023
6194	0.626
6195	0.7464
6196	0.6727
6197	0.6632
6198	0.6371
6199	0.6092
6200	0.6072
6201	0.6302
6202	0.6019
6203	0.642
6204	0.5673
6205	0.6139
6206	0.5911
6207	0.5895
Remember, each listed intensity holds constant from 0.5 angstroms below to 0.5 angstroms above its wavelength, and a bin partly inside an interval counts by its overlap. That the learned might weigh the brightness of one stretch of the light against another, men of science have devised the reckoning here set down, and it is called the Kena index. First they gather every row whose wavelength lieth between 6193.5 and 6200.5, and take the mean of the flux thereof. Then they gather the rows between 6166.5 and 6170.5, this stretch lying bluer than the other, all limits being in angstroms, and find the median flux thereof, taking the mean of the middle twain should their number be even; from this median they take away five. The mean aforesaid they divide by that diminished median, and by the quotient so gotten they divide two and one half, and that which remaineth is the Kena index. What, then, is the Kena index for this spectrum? -16.7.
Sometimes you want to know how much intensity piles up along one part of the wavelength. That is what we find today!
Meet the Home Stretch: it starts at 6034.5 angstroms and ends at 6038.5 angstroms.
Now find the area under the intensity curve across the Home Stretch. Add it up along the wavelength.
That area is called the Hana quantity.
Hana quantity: 2.33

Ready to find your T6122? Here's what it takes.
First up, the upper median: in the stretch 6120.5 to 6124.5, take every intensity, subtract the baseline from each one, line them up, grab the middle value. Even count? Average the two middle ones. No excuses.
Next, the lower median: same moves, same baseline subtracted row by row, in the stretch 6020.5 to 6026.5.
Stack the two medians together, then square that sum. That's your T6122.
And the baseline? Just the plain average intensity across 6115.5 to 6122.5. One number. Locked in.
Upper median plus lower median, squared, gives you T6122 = 0.038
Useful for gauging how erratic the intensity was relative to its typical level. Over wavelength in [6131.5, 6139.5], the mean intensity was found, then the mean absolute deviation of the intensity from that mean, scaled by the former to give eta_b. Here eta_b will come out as 0.047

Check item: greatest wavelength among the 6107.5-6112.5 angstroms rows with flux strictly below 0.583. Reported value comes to 6109 angstroms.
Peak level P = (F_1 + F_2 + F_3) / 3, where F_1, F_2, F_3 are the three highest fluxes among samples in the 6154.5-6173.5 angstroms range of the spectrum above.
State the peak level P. 0.706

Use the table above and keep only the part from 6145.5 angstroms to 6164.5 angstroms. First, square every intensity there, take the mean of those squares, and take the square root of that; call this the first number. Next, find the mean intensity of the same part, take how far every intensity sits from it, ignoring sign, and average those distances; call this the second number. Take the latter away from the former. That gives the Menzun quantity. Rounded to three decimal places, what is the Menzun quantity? 0.556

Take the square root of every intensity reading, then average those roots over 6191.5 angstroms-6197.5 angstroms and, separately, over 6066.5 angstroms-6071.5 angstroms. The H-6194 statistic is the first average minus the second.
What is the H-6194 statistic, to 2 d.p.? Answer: 0.13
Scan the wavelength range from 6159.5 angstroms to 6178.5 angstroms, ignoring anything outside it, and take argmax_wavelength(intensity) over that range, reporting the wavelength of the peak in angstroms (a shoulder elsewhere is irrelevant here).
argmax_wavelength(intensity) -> 6168 angstroms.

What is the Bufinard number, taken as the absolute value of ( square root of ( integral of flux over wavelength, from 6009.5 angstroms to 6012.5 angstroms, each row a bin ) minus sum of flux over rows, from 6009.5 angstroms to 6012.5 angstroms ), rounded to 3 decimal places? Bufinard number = 0.520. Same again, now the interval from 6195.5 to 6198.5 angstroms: 0.568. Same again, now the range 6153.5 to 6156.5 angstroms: 0.407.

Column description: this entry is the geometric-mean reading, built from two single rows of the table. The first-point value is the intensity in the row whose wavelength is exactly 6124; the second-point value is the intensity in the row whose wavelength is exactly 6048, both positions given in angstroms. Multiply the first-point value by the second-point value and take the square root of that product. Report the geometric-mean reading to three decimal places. 0.579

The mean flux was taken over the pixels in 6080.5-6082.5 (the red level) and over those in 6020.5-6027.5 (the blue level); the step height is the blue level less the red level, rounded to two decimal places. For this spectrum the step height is -0.16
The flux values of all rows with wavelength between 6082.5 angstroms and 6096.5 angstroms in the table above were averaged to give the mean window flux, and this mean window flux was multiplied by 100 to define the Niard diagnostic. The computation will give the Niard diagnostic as 58.7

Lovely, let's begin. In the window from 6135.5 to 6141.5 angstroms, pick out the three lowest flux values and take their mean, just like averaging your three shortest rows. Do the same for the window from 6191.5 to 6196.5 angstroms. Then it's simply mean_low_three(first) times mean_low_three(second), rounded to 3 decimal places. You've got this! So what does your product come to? 0.337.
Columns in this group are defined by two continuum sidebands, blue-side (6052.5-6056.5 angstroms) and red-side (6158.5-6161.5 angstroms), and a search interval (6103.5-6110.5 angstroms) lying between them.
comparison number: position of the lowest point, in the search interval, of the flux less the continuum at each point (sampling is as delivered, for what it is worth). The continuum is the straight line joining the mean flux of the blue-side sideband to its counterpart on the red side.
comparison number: 6105 angstroms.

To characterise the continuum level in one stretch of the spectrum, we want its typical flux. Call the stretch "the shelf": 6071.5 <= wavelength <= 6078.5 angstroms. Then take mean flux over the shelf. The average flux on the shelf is 0.489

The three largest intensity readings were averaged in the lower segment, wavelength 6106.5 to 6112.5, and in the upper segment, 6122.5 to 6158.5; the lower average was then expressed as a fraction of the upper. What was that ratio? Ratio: 1.03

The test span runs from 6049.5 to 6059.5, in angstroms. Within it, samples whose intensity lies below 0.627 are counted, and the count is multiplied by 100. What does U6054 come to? 800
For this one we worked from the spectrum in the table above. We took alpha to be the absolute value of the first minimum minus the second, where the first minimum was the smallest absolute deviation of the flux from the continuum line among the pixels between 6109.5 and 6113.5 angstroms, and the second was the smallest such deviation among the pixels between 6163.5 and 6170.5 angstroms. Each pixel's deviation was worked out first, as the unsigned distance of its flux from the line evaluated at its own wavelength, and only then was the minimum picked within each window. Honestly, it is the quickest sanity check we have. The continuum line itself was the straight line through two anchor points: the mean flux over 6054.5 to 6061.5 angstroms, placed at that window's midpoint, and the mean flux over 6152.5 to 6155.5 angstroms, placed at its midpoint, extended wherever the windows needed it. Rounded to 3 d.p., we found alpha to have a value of 0.035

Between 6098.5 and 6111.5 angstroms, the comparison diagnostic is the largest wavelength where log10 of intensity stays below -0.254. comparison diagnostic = 6109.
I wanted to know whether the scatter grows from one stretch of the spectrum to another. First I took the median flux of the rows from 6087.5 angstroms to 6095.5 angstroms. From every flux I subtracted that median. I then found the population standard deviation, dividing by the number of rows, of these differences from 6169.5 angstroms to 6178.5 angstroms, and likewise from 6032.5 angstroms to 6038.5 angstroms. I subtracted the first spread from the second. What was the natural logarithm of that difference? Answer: -4.8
